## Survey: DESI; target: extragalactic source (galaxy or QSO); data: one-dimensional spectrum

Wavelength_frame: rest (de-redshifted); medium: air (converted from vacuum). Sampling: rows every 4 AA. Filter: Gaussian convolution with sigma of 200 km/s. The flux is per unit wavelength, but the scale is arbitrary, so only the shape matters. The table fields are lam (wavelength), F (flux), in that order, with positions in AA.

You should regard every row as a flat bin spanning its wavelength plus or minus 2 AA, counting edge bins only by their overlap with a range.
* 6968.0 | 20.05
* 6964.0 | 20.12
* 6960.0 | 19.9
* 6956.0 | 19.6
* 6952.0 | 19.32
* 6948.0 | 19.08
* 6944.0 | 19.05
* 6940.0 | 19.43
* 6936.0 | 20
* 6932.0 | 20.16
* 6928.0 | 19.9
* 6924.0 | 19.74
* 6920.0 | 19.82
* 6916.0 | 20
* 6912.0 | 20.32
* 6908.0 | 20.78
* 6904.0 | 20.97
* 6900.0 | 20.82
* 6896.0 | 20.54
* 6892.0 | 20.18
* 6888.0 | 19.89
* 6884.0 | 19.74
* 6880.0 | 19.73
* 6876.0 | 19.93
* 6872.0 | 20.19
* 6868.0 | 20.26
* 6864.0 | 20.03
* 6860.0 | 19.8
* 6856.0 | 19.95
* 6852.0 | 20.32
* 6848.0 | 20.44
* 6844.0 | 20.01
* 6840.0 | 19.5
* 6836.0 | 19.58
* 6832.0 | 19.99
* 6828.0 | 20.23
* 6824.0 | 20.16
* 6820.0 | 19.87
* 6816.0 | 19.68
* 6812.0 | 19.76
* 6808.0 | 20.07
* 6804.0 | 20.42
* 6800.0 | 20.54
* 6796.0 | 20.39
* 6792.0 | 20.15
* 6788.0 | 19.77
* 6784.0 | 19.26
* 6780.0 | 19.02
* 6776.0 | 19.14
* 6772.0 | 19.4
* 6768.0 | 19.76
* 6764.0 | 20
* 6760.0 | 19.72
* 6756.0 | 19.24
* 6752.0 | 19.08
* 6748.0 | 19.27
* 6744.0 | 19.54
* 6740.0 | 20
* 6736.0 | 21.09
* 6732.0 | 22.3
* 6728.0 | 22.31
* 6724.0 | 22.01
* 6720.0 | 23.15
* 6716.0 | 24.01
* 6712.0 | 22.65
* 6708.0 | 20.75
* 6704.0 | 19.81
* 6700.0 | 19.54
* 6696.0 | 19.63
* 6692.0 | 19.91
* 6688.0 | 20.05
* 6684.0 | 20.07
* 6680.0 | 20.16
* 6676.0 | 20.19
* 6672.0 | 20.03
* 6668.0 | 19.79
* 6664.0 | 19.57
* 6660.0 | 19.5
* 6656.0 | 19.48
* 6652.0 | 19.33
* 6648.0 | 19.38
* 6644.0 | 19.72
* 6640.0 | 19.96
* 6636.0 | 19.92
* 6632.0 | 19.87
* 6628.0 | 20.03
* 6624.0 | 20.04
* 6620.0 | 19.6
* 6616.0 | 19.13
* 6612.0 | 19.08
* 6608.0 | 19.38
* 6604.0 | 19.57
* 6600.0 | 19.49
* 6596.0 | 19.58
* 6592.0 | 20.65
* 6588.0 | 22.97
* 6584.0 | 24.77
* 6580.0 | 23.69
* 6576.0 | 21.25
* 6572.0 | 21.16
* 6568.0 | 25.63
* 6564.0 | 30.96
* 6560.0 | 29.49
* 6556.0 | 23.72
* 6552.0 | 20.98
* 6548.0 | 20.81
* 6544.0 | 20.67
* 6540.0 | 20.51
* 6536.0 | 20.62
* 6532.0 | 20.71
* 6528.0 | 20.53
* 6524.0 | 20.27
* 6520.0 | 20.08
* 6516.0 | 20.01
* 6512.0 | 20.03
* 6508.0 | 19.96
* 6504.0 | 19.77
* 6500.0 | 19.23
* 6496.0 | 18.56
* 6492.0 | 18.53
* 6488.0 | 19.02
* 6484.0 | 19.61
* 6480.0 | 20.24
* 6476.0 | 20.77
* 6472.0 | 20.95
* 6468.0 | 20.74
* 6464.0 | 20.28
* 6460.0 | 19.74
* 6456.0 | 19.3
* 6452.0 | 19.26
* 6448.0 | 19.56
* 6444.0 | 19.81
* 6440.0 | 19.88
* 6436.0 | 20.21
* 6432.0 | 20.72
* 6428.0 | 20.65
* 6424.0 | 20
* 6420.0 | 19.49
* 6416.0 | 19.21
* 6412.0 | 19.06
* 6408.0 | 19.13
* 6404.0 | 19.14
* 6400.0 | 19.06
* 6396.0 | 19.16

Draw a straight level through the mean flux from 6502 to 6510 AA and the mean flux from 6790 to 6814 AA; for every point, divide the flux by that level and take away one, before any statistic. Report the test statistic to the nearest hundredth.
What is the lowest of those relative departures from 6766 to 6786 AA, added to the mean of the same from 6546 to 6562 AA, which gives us 0.13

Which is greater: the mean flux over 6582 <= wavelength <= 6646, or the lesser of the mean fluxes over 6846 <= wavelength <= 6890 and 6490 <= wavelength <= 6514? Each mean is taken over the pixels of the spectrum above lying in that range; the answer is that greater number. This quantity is 20.2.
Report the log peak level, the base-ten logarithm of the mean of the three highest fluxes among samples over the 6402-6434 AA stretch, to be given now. 1.31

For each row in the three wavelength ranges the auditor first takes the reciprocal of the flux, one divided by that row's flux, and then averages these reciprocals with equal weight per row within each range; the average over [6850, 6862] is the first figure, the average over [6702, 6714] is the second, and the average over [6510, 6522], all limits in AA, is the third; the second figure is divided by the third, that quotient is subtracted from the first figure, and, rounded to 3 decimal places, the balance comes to -0.904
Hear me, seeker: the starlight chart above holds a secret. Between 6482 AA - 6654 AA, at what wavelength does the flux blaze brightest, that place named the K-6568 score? 6564.0 AA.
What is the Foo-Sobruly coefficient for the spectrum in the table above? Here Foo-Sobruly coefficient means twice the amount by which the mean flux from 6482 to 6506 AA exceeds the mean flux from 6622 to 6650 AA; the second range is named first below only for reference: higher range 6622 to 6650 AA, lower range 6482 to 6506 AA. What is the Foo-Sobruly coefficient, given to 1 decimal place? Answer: -1.5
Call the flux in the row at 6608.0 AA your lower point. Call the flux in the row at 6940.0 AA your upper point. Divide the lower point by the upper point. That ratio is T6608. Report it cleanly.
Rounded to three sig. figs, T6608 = 0.997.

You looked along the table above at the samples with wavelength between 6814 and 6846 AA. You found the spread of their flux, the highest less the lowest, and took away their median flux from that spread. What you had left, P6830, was -19.2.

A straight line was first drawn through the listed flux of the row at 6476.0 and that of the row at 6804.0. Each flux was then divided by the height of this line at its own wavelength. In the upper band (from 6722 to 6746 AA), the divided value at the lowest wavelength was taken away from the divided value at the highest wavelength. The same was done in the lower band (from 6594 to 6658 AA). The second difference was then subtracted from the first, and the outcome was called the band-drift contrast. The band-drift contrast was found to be -0.12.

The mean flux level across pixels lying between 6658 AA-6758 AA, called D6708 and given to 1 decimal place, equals 20.5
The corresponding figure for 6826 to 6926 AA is 20.1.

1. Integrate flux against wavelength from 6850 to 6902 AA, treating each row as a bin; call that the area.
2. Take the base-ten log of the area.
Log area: 3.0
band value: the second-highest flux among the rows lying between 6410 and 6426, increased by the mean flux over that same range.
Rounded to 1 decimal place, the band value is 38.9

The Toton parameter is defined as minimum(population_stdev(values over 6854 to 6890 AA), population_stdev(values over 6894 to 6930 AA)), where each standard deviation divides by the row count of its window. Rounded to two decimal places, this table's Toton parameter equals 0.18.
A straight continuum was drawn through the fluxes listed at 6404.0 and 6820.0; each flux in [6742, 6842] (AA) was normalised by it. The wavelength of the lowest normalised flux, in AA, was 6780.0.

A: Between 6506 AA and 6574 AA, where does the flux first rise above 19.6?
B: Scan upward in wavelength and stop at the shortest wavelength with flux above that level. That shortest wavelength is 6508.0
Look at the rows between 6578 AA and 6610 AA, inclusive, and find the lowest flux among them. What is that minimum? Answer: 19.38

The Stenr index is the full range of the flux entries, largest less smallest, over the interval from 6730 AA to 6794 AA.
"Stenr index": 3.3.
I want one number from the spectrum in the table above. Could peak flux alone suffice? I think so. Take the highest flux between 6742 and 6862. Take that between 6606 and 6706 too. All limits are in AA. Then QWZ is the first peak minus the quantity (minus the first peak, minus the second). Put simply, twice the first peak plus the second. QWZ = 61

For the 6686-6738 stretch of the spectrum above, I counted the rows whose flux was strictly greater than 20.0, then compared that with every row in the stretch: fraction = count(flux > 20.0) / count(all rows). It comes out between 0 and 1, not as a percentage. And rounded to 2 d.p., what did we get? 0.69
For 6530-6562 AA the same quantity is 1.00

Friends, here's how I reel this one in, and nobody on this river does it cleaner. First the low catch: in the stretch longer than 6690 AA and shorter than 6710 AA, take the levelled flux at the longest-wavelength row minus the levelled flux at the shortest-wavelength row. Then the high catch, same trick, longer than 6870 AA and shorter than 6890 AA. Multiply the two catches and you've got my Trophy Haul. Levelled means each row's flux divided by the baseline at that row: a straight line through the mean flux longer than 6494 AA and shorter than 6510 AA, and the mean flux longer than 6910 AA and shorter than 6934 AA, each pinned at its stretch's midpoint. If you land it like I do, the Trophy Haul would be -0.0007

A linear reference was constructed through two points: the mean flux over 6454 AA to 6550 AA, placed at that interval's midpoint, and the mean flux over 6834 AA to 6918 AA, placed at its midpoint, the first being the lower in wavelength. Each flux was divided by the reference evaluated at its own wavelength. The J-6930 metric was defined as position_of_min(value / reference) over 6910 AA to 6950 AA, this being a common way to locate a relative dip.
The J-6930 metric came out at 6944.0 AA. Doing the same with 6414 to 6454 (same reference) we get 6416.0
